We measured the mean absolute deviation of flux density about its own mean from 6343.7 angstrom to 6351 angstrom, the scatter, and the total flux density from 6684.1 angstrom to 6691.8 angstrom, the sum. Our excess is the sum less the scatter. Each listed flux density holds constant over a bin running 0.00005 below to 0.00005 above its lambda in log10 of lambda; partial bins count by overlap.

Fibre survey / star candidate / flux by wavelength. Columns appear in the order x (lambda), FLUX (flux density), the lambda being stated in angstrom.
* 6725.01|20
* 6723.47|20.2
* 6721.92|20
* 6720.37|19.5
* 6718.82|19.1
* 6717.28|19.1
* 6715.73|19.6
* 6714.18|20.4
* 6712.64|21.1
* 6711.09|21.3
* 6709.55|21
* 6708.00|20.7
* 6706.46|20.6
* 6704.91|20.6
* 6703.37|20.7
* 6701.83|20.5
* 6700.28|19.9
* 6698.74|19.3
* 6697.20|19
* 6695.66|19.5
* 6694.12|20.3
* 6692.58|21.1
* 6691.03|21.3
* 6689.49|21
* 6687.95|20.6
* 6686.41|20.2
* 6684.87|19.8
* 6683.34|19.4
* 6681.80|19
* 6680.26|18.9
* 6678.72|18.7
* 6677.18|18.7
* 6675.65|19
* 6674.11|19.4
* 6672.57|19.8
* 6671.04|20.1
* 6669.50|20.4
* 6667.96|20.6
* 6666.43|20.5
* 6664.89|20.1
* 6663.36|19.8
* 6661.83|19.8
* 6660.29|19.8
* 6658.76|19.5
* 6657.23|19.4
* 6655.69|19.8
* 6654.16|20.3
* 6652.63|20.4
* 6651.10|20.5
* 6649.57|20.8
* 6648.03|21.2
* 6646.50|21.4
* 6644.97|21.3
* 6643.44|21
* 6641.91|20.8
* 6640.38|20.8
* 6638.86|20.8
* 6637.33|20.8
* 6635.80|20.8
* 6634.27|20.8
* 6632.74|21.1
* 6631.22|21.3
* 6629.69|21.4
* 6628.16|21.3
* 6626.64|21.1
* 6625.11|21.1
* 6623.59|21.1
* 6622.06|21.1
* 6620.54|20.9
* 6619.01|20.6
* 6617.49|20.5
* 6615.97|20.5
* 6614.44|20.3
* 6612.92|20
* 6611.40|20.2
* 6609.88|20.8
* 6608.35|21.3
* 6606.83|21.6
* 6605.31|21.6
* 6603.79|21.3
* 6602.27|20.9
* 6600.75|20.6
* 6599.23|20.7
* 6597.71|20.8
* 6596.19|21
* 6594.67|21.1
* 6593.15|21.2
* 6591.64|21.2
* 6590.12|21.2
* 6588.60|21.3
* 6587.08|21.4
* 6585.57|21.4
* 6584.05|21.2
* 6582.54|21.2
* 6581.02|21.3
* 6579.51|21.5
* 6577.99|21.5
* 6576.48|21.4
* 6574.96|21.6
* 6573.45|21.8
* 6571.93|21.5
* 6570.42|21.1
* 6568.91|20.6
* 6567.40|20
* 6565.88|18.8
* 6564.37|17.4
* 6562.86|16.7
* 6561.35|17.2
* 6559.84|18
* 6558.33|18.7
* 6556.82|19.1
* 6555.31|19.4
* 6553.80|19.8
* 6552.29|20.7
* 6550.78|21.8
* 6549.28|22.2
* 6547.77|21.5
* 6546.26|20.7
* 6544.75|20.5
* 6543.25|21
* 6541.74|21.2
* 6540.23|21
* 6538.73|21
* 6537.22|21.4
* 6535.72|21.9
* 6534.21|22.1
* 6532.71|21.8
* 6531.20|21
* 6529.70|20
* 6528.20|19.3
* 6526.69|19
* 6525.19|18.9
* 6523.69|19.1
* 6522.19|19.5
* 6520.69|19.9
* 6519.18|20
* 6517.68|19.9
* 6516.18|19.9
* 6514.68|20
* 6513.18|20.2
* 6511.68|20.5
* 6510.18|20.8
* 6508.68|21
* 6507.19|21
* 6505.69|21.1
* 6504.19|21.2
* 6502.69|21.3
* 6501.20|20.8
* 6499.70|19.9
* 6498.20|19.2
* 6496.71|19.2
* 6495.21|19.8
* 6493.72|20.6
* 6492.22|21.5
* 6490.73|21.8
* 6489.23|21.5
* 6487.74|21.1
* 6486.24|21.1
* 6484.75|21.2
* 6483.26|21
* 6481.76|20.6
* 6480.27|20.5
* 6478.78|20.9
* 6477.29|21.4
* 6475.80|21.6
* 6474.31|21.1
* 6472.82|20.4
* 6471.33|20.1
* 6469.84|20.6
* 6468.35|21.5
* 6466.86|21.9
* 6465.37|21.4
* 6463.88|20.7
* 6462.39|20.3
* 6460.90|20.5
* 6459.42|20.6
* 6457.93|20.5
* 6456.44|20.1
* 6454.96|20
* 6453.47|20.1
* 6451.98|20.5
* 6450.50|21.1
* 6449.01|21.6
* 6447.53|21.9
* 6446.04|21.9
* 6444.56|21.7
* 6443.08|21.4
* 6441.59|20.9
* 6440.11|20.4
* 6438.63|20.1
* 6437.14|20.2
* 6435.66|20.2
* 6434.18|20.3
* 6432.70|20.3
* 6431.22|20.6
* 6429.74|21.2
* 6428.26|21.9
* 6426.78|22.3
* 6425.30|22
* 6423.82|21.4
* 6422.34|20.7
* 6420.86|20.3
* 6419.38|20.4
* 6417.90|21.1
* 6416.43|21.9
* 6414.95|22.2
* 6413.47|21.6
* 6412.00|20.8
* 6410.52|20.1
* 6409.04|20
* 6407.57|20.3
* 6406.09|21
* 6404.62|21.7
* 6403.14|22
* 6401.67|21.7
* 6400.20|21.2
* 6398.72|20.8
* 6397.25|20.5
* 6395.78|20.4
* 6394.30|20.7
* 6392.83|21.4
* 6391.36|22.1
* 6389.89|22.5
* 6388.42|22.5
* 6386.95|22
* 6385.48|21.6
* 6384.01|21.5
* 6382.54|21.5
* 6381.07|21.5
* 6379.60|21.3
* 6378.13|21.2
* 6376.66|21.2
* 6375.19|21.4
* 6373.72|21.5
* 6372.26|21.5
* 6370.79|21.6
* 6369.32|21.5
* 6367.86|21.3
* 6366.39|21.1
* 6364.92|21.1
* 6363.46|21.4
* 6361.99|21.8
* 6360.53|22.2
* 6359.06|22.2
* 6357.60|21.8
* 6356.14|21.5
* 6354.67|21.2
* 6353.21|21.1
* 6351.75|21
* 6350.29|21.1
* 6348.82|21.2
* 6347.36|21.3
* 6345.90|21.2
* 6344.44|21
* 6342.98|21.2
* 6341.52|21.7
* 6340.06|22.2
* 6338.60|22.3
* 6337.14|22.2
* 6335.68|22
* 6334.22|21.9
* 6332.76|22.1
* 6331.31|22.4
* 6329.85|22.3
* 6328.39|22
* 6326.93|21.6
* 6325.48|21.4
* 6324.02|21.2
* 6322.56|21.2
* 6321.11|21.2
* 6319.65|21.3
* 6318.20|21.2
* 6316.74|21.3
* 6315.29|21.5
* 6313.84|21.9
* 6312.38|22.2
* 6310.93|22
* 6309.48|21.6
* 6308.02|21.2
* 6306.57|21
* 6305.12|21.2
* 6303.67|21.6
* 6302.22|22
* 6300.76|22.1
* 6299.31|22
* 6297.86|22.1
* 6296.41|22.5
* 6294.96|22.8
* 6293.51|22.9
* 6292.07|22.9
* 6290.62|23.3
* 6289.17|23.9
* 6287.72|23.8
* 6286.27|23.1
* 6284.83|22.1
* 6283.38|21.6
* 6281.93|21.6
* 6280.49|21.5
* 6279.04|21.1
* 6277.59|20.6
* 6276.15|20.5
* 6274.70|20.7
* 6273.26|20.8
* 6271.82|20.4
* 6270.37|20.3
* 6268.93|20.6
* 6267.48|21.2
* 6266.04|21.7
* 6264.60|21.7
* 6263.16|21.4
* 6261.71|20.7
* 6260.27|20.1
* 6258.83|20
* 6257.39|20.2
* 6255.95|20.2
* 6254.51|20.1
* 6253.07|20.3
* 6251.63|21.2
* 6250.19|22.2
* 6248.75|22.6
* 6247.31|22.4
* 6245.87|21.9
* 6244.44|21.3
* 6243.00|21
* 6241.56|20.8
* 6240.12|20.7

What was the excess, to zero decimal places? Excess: 103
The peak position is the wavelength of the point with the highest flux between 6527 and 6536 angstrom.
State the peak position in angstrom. 6534.21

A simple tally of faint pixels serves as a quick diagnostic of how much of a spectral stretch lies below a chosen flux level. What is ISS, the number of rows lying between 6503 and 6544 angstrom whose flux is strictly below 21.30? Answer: 23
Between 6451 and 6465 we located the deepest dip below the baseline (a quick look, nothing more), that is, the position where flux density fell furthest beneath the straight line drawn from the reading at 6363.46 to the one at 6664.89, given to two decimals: 6454.96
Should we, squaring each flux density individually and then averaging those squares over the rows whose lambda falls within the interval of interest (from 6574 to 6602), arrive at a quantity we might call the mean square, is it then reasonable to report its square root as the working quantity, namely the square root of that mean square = 21.2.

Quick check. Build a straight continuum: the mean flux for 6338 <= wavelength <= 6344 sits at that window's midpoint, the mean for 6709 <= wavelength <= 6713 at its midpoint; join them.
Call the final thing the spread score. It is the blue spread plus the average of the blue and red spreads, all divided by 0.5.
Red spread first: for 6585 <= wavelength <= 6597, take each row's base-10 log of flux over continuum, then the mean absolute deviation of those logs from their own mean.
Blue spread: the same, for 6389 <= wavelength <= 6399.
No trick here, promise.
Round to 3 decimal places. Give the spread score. 0.044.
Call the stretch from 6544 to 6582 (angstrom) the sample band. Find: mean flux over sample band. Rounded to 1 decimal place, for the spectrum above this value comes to 20.2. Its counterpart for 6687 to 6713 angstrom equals 20.5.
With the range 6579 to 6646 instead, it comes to 21.0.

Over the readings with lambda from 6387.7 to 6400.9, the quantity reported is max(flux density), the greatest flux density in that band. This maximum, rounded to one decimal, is 22.5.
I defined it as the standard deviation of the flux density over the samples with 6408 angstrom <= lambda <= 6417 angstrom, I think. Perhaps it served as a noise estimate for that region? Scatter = 0.9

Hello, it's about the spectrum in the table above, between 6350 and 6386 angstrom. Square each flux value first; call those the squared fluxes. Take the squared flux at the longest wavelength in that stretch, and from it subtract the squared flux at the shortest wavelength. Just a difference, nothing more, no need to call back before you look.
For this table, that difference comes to 21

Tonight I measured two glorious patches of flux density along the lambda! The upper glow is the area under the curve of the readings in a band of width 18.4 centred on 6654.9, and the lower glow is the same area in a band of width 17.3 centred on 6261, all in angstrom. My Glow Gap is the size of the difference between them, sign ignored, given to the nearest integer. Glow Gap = 14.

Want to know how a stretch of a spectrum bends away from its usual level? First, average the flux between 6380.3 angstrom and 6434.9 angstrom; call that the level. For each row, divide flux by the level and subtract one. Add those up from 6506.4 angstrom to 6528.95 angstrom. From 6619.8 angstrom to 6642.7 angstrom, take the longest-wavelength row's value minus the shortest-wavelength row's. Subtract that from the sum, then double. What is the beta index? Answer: -1.8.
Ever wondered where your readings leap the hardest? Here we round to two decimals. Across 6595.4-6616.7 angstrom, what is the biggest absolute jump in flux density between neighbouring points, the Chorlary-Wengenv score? 0.60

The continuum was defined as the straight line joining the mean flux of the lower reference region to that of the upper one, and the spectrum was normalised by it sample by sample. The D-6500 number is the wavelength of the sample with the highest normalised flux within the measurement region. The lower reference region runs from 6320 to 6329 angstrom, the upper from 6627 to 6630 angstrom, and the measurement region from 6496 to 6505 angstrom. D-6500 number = 6502.69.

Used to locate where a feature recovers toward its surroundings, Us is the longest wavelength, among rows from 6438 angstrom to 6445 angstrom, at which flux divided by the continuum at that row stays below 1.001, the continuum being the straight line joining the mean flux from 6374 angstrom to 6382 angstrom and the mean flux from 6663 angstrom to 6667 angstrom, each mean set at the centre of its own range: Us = 6441.59 angstrom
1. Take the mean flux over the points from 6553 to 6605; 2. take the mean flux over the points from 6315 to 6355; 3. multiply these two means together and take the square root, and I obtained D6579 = 21.0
